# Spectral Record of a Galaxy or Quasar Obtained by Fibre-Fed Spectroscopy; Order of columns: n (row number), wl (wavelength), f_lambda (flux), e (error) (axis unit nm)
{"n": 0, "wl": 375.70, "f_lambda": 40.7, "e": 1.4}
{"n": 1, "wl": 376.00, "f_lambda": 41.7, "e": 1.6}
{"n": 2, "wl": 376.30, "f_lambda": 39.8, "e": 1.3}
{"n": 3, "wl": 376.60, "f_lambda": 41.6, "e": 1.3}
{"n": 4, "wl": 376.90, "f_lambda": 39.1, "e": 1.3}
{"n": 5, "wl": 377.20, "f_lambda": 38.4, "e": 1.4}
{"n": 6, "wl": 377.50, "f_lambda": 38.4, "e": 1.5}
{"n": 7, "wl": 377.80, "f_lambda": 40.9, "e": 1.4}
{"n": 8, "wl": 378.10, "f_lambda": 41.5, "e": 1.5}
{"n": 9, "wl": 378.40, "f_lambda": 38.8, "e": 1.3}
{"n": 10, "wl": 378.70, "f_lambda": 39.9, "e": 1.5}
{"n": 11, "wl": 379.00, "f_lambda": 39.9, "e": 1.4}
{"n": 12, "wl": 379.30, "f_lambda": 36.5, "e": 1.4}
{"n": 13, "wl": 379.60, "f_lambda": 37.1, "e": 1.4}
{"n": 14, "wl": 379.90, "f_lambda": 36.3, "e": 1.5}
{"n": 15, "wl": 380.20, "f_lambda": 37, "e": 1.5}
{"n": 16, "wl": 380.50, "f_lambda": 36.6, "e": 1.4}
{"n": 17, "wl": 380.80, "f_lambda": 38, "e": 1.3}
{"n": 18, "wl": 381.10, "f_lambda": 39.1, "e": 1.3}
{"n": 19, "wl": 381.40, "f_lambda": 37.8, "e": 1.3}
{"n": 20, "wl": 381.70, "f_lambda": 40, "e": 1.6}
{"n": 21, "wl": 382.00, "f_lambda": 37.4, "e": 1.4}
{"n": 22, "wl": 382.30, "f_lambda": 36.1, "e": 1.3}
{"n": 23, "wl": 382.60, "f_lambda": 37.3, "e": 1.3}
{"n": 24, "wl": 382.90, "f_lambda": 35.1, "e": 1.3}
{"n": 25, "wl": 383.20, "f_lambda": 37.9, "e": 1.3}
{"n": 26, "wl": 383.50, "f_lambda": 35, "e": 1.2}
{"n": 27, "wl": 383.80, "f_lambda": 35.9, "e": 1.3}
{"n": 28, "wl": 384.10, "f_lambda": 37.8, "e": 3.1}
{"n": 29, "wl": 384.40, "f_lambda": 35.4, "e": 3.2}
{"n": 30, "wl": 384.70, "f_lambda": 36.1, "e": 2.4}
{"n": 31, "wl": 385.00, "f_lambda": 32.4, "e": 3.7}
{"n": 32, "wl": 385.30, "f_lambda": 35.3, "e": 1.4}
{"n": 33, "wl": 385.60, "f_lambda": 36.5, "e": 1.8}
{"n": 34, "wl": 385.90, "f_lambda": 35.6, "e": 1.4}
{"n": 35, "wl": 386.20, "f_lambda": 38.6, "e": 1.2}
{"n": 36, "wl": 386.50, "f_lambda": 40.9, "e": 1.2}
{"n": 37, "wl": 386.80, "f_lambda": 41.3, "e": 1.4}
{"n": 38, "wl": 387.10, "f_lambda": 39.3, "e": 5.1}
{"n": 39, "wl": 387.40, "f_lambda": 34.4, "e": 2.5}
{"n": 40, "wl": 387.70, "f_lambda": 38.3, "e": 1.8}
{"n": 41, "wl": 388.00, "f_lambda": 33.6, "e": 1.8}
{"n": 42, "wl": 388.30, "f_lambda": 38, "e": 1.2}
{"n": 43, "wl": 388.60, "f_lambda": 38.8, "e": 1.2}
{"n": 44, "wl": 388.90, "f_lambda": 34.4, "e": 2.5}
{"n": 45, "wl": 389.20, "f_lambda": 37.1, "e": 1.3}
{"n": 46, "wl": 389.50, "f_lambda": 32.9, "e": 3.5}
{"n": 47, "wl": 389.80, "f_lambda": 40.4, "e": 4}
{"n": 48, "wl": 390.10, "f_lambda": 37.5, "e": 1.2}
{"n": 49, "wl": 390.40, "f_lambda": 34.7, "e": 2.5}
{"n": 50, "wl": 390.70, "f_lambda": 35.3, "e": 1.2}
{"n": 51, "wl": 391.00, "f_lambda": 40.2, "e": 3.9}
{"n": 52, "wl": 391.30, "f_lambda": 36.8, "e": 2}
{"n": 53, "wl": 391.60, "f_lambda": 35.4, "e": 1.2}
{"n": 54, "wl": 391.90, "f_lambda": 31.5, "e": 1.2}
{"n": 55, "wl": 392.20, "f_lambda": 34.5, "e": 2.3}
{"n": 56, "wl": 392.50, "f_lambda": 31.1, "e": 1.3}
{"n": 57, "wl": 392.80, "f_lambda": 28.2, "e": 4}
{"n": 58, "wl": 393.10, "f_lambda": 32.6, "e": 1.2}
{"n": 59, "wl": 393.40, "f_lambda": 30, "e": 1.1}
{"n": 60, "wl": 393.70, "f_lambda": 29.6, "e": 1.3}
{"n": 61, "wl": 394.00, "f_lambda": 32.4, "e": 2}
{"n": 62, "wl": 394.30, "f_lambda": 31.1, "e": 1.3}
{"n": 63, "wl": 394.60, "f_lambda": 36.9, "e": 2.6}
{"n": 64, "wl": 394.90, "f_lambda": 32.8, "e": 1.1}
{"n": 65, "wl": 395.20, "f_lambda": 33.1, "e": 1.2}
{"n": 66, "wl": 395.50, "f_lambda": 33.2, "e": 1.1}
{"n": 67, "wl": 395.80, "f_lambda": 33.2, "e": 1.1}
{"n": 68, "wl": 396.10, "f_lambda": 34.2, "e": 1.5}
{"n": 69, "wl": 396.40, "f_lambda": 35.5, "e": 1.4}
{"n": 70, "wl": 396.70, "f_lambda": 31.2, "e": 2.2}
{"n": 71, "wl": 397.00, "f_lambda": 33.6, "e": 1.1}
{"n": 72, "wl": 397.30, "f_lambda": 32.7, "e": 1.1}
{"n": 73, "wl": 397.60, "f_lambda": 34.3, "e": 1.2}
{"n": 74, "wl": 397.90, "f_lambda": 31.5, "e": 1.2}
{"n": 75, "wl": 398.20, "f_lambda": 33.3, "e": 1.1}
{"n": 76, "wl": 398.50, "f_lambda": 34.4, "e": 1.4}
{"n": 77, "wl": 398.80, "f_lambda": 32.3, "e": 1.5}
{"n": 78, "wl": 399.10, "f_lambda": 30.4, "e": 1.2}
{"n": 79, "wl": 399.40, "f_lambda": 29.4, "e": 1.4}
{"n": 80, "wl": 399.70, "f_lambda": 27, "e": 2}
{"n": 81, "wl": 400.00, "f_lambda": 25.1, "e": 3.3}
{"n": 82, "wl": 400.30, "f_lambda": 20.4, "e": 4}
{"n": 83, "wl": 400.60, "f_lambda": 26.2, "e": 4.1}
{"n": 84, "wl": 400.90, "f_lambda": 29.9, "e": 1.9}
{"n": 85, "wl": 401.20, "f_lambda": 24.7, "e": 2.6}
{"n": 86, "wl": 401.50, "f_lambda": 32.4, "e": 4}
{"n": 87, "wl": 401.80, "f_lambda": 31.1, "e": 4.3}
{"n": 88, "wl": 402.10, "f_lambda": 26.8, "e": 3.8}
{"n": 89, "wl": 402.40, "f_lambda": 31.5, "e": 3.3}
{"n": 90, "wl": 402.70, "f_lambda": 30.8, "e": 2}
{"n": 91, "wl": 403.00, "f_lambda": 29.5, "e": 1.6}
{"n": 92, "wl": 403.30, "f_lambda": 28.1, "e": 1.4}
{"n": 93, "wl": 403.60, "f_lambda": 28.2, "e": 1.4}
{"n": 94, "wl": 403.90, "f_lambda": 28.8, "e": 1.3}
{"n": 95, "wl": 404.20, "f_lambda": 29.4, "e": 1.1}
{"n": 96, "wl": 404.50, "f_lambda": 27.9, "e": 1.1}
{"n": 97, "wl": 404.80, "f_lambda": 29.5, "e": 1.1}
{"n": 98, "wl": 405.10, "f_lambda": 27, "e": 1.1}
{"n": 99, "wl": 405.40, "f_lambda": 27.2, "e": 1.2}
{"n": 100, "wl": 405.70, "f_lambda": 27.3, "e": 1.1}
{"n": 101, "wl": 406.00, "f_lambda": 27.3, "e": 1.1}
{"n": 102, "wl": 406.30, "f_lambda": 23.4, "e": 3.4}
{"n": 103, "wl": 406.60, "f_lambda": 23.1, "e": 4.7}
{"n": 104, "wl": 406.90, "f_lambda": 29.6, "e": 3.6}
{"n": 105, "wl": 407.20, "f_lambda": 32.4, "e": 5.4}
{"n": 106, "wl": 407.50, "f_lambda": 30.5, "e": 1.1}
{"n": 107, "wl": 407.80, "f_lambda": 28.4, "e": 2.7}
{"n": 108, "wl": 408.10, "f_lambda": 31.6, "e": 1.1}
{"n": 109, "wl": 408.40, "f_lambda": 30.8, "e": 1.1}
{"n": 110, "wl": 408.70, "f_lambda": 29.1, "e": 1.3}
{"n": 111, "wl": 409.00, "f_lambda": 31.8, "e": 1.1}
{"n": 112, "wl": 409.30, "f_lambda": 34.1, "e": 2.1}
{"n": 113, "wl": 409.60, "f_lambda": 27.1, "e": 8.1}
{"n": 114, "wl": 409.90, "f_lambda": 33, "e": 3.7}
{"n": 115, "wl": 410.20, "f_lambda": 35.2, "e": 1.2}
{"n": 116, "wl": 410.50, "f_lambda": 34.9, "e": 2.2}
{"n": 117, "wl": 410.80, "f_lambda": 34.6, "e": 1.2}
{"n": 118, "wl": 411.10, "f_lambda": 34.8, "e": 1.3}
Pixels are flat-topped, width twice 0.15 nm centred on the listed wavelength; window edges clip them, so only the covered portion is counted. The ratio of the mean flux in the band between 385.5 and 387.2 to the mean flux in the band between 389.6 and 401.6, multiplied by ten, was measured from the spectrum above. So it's 12.0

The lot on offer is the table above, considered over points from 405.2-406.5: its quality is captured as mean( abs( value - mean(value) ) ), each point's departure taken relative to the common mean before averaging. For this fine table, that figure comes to 1.45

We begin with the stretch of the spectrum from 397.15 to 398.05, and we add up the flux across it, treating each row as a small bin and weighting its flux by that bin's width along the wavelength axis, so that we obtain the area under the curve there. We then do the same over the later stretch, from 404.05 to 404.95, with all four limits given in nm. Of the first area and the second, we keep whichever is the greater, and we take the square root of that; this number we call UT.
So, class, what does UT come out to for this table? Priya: 5.44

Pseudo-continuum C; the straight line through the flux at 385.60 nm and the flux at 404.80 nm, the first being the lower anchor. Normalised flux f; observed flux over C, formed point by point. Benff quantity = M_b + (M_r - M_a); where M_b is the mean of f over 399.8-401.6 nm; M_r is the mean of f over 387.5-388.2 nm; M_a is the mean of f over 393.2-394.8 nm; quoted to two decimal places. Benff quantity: 0.90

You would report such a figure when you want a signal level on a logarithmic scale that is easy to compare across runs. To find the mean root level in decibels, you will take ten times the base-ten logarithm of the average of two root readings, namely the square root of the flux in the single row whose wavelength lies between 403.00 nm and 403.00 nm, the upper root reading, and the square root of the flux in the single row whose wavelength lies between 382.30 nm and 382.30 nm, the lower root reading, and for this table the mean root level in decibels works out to 7.57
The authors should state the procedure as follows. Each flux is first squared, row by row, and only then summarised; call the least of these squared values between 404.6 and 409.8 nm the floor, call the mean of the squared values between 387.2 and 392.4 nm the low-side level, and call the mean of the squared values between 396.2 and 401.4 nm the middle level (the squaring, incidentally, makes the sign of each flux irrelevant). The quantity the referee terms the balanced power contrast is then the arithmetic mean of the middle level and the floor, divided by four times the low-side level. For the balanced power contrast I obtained 0.139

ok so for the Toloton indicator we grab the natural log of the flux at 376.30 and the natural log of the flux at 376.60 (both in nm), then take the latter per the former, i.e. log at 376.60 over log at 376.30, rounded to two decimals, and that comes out 1.01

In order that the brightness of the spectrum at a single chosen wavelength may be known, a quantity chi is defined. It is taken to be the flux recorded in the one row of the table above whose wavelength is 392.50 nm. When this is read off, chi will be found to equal 31.1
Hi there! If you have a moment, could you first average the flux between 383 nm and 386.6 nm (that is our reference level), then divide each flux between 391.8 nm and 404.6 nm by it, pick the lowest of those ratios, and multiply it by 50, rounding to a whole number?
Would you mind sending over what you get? 28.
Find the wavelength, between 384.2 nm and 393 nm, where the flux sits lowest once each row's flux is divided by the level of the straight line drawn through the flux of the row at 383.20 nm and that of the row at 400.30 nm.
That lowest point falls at 385.00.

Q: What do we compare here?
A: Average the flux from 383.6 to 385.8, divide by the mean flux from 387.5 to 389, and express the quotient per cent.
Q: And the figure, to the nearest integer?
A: 97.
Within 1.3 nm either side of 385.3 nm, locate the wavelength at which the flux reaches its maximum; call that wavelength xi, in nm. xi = 386.50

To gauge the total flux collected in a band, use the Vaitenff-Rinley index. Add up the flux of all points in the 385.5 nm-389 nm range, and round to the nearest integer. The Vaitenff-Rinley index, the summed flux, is 450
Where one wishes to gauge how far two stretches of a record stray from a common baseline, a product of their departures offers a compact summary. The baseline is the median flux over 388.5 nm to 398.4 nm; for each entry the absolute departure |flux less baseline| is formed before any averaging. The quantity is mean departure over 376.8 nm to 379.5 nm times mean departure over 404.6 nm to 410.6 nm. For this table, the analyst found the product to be 24.3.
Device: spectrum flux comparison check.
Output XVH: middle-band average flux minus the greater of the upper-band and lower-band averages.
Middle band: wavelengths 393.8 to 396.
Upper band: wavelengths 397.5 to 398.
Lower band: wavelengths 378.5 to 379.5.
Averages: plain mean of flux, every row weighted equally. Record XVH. -5.5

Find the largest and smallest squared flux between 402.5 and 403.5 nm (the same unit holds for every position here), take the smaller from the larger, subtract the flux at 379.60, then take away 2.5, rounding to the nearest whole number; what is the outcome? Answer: 119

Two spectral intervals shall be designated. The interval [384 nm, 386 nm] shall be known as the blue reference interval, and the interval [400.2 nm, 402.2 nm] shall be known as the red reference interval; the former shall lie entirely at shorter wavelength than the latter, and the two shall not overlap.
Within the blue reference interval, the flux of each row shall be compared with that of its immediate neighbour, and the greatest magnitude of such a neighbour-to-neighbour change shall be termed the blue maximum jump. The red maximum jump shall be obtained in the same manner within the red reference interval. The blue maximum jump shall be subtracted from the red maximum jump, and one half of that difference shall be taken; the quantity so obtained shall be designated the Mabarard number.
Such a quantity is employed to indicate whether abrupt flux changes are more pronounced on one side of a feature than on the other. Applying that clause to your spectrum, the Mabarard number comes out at 2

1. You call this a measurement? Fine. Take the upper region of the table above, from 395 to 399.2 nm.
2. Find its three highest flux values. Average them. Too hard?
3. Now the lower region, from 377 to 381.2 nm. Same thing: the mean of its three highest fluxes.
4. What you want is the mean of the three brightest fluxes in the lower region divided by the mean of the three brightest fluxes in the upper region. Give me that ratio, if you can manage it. 1.17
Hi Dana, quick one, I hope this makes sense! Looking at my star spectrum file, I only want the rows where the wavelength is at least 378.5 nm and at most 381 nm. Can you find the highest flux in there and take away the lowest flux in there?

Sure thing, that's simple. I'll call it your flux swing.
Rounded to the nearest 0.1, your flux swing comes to 3.6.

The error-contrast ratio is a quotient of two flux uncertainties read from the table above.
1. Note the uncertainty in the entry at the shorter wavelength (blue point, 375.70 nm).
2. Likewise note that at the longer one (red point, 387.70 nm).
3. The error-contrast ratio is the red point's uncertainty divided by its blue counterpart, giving 1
